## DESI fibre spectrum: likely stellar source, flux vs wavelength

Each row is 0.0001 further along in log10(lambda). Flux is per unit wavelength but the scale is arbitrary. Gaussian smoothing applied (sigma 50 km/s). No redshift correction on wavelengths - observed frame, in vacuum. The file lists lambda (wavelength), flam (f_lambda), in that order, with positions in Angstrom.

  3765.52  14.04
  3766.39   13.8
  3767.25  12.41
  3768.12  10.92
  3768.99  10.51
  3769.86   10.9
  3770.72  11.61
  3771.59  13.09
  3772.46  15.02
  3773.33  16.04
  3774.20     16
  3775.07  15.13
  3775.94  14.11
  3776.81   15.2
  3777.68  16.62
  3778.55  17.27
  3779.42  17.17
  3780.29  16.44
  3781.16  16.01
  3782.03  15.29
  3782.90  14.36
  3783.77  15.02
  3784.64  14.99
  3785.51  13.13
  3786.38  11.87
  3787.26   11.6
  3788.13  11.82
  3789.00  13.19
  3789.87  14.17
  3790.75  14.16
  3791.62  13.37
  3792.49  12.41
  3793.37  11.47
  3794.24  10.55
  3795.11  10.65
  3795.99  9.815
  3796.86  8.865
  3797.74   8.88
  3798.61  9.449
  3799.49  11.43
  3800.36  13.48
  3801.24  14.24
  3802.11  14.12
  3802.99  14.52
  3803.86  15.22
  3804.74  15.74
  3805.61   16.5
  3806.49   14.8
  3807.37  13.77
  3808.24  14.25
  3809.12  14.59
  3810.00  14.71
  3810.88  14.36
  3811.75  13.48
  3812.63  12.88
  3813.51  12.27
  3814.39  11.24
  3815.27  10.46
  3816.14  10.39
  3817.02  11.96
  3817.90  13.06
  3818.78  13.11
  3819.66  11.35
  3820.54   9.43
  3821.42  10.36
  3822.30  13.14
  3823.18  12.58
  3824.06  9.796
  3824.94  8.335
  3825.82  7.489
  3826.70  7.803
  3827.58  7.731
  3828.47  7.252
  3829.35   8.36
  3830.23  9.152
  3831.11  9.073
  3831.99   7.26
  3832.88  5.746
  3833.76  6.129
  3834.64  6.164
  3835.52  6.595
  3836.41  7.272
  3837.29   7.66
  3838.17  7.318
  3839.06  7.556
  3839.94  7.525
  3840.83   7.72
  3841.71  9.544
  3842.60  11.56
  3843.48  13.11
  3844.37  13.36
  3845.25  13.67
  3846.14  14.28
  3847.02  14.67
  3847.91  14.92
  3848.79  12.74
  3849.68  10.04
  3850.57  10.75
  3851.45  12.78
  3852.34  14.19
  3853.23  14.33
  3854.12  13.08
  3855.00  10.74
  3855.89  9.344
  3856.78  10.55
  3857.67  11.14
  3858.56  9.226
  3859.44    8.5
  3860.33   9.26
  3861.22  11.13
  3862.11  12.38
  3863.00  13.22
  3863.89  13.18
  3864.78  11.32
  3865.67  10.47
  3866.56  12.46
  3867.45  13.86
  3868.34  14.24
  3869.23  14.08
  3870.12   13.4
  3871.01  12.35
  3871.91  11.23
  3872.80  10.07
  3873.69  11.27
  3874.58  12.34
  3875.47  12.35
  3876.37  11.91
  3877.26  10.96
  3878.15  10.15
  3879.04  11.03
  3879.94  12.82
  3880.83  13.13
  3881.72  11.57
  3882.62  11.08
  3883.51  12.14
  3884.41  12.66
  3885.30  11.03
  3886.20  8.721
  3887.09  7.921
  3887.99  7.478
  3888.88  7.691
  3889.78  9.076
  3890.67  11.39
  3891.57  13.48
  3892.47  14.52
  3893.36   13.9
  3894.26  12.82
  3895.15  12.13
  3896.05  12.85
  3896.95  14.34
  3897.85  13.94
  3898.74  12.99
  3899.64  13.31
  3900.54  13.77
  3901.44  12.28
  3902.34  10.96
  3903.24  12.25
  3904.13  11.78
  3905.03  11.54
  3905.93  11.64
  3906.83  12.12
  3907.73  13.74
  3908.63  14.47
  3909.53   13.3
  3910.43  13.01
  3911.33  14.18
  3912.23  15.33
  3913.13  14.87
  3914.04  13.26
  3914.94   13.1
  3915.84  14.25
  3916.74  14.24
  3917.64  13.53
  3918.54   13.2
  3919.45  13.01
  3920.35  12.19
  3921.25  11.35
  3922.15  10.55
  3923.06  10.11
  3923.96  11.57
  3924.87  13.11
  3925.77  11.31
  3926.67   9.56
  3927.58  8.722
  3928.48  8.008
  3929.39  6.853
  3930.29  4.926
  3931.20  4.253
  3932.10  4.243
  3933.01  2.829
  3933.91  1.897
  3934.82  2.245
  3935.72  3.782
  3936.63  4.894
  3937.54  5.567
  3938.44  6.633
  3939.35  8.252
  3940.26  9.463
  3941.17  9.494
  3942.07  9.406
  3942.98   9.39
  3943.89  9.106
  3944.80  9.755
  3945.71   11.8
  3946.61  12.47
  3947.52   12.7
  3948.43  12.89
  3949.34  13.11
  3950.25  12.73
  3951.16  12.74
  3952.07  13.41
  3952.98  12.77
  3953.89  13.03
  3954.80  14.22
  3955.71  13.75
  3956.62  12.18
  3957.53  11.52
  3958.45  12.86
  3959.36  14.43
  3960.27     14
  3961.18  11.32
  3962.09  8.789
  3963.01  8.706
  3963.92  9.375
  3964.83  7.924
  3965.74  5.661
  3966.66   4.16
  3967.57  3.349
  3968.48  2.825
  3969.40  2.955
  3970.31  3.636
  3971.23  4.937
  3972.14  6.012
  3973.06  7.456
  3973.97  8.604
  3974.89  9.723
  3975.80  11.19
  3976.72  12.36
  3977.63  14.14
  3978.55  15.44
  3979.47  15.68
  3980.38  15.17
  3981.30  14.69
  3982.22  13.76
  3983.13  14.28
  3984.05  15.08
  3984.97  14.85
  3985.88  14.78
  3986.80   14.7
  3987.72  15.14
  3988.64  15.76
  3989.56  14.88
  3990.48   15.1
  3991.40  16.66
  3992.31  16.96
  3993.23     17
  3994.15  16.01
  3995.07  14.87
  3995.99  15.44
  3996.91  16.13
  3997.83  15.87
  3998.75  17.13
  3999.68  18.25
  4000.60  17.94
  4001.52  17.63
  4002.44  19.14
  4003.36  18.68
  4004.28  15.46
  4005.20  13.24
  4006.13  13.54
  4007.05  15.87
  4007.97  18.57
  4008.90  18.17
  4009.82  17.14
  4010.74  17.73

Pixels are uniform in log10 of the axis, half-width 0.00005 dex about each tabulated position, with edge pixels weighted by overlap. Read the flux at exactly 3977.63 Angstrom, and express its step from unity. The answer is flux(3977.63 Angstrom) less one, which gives 13.1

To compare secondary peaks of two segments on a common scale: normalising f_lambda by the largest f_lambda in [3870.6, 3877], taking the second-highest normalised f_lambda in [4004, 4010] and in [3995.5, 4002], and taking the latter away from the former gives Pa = 0.0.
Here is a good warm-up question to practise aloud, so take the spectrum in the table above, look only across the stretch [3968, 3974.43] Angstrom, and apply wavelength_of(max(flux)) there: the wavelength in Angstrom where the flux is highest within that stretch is 3973.97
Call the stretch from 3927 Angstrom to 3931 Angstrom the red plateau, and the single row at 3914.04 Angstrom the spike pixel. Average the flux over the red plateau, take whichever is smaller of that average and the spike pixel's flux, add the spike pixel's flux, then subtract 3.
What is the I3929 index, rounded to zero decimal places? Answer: 17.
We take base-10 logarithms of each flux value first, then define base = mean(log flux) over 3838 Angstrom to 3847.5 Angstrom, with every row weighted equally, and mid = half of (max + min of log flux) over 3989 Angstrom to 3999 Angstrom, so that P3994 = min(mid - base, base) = 0.18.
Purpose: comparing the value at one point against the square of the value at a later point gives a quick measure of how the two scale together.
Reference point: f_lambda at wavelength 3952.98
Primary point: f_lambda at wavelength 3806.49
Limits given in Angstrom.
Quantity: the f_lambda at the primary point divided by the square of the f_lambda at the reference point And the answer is 0.091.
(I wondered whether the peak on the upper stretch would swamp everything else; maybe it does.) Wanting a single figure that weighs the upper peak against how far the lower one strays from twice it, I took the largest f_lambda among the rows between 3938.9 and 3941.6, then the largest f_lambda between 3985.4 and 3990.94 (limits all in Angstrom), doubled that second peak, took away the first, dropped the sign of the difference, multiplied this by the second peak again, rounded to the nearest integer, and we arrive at 347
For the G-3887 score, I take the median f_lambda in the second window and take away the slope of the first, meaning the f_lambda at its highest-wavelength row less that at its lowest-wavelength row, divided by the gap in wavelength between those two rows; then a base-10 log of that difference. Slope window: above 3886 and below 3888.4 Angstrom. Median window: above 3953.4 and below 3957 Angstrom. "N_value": 1.15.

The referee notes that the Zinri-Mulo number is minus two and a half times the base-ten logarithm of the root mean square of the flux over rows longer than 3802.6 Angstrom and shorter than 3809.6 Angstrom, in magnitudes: -2.94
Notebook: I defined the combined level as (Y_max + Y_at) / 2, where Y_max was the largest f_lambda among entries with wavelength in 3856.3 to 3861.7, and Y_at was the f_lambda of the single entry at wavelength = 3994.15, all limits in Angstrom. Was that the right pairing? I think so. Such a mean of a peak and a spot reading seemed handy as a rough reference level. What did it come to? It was 13.6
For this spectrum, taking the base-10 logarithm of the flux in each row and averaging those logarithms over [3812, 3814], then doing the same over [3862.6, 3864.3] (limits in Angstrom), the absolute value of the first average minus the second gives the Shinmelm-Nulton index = 0.02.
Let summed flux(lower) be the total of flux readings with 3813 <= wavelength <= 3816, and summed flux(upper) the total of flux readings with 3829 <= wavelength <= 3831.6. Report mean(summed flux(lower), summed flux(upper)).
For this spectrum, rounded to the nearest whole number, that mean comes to 30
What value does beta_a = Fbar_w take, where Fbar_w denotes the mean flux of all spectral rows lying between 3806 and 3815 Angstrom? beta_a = 13.6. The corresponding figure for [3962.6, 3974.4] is 5.8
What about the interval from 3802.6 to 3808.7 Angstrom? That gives 15.0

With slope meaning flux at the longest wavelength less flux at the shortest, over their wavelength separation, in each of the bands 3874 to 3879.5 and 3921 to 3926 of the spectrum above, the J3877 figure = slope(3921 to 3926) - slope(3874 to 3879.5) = 0.28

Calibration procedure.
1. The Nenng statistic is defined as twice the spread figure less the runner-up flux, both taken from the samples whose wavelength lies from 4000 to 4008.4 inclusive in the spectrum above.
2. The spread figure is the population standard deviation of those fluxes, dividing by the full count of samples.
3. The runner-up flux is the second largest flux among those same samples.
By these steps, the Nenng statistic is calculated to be -14.5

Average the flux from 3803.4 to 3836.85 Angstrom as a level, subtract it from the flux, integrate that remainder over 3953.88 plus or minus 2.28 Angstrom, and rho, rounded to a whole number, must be 12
